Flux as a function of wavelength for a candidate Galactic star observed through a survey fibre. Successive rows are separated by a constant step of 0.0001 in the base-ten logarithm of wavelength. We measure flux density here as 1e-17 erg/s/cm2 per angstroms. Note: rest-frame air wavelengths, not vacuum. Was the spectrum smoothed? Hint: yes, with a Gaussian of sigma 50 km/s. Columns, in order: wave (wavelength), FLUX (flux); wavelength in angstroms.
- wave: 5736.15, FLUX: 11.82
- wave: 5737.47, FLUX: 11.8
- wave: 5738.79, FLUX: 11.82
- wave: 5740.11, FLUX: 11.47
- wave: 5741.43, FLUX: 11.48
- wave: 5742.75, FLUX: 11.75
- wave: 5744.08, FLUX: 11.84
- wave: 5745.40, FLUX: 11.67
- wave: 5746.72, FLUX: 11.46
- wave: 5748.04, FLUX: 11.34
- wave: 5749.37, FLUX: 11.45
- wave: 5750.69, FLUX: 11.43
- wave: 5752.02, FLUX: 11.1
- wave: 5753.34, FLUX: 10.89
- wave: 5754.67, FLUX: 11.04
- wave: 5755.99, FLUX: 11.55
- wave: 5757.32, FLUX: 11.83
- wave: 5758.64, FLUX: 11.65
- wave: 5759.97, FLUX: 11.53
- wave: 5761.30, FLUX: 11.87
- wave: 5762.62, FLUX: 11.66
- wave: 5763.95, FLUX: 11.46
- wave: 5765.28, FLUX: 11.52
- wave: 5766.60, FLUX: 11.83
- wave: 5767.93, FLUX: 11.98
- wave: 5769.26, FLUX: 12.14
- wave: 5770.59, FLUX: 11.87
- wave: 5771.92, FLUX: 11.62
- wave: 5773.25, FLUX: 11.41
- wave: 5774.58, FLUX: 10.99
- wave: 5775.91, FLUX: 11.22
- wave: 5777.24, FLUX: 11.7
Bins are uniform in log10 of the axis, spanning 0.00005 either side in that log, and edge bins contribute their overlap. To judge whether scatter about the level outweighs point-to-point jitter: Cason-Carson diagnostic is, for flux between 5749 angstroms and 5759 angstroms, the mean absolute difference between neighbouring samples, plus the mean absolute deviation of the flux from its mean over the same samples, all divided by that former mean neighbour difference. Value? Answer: 2.12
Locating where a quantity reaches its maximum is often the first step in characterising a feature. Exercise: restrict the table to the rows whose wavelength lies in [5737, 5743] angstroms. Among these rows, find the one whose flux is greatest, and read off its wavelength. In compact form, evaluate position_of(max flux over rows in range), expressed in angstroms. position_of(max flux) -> 5738.79 angstroms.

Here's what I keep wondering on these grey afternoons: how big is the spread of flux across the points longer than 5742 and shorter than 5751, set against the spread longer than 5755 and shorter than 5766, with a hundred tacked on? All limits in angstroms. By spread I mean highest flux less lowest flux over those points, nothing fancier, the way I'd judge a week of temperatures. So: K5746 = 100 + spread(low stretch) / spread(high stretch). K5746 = 101.2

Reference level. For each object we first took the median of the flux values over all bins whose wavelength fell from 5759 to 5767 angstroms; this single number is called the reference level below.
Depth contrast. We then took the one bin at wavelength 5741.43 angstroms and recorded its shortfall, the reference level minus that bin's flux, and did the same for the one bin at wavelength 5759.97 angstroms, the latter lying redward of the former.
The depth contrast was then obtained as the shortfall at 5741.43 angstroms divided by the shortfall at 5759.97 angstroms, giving 1.8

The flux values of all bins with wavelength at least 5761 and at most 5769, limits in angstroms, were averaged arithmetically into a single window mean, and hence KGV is 11.7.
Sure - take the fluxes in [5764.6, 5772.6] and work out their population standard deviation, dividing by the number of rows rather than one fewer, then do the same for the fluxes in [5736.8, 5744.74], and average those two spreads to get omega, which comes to 0.183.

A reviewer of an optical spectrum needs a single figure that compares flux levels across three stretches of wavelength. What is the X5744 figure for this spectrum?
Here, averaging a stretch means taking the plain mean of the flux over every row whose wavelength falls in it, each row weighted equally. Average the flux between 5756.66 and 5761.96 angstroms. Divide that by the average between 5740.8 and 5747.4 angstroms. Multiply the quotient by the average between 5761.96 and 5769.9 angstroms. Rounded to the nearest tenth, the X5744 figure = 11.8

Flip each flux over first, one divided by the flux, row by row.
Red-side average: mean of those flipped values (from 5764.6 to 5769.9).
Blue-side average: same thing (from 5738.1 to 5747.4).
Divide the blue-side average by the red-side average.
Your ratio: 1.02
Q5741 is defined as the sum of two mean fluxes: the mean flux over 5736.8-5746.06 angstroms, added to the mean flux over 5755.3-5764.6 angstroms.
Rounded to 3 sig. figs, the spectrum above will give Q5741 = 23.3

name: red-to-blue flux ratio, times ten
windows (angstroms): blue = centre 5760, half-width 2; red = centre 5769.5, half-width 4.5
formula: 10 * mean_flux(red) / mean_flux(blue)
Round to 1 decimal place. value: 10.1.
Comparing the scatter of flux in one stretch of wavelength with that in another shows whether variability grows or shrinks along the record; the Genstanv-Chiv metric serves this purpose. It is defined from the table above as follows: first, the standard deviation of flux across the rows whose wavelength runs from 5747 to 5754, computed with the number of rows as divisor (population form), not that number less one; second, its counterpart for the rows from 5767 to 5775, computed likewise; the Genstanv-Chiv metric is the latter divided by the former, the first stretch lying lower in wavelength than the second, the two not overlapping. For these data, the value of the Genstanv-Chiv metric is 1.79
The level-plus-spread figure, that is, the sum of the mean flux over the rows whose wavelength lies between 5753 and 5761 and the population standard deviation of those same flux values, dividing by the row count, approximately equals 11.8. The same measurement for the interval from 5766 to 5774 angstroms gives 12.0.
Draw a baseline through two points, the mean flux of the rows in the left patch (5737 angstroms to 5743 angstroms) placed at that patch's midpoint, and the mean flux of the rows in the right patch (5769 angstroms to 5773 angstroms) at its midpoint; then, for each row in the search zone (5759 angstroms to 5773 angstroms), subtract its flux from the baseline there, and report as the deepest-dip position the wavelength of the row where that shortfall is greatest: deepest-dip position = 5763.95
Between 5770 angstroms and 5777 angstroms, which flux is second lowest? 11.22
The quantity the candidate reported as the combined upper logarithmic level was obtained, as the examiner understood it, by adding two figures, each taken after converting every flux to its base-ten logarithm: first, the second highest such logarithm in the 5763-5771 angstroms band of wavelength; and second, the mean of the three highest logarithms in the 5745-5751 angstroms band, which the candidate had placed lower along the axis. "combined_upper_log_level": 2.14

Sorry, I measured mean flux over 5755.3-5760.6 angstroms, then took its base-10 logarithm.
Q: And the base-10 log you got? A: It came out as 1.066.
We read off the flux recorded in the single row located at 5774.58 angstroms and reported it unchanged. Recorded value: 10.99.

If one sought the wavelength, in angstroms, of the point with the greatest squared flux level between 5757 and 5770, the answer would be 5769.26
